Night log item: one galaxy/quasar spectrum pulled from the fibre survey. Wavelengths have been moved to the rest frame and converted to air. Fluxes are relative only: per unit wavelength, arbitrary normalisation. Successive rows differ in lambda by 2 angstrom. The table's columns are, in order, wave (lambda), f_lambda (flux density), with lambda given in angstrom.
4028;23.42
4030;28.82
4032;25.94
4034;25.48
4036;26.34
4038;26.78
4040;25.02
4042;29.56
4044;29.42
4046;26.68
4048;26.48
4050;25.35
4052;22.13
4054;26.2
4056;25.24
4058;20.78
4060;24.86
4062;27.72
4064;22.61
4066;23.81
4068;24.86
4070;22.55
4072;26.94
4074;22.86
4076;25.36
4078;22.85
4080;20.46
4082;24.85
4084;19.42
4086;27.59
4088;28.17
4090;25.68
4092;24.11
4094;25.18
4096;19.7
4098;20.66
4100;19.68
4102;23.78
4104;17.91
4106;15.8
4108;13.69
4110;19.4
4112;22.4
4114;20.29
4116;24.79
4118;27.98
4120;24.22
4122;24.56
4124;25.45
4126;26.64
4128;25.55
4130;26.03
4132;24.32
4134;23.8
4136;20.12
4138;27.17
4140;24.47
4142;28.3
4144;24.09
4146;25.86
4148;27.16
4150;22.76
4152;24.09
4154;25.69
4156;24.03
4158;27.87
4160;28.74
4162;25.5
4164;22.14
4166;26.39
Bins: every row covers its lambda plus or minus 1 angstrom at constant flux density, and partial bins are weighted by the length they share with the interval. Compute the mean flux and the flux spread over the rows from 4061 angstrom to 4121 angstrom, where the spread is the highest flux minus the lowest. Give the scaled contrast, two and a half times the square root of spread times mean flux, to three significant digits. 45.5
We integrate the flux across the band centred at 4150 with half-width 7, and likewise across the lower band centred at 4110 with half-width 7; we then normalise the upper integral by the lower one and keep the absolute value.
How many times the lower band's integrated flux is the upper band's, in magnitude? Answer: 1.3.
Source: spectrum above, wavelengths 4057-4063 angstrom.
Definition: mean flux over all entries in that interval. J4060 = 24.5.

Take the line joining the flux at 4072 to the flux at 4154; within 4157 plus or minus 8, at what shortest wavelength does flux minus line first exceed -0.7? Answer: 4154 angstrom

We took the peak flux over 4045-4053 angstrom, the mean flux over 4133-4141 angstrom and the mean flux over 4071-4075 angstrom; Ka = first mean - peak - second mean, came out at -28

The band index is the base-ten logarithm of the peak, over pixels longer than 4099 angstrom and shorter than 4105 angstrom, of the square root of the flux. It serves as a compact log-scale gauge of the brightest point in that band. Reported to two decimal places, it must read 0.69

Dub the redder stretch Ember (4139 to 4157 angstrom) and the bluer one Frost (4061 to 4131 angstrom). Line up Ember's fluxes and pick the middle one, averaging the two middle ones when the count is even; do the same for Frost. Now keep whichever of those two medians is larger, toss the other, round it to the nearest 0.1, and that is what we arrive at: 24.5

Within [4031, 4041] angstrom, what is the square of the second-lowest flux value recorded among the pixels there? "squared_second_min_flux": 649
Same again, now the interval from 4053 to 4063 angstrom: 618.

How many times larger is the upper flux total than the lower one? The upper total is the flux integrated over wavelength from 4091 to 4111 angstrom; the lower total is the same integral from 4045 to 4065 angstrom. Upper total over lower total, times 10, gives 8.1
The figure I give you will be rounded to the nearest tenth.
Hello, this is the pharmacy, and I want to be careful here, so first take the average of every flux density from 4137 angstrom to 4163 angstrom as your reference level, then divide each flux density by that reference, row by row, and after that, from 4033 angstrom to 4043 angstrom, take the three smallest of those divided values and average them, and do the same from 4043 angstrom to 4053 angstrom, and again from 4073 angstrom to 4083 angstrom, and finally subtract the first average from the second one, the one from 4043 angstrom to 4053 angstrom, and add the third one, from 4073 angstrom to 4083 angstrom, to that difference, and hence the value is 0.8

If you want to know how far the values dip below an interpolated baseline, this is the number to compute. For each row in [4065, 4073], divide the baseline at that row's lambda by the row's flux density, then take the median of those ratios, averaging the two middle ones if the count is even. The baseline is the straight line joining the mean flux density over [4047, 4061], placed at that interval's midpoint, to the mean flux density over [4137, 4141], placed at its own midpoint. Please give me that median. 1.01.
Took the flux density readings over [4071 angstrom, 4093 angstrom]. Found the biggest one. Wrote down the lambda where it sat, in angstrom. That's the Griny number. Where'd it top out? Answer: 4088 angstrom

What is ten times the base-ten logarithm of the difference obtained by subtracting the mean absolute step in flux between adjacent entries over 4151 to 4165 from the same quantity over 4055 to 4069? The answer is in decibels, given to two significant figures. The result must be -1.6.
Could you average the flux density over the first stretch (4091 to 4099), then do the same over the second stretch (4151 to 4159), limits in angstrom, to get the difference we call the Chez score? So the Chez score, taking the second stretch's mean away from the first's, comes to -3.0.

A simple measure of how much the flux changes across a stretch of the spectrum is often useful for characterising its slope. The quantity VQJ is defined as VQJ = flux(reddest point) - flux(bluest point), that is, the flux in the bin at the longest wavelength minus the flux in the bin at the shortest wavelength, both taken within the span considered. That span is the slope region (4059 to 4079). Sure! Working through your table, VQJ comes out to -2.0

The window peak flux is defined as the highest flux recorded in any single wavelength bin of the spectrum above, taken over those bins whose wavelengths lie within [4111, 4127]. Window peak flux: 27.98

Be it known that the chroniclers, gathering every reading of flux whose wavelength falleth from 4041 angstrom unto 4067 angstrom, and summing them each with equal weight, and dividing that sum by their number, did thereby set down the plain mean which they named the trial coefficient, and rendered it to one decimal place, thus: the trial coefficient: 25.4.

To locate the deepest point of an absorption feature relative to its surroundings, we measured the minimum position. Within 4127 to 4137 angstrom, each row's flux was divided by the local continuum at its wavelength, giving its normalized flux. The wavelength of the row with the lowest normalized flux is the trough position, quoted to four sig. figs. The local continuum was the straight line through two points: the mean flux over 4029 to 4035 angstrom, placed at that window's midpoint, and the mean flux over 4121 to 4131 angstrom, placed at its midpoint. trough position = 4136 angstrom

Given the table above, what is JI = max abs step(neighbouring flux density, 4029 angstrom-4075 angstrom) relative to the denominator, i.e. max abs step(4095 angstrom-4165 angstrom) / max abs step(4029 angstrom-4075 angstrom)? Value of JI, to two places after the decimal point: 1.38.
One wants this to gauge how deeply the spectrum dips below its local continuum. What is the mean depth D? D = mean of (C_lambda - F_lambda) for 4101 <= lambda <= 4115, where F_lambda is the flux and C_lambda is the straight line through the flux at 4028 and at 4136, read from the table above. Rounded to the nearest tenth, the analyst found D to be 1.9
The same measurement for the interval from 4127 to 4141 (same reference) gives -4.3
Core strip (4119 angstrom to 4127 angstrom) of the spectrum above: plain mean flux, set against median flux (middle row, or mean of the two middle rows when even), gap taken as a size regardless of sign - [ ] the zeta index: 0.21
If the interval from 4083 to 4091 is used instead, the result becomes 1.42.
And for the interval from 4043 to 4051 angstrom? 0.40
